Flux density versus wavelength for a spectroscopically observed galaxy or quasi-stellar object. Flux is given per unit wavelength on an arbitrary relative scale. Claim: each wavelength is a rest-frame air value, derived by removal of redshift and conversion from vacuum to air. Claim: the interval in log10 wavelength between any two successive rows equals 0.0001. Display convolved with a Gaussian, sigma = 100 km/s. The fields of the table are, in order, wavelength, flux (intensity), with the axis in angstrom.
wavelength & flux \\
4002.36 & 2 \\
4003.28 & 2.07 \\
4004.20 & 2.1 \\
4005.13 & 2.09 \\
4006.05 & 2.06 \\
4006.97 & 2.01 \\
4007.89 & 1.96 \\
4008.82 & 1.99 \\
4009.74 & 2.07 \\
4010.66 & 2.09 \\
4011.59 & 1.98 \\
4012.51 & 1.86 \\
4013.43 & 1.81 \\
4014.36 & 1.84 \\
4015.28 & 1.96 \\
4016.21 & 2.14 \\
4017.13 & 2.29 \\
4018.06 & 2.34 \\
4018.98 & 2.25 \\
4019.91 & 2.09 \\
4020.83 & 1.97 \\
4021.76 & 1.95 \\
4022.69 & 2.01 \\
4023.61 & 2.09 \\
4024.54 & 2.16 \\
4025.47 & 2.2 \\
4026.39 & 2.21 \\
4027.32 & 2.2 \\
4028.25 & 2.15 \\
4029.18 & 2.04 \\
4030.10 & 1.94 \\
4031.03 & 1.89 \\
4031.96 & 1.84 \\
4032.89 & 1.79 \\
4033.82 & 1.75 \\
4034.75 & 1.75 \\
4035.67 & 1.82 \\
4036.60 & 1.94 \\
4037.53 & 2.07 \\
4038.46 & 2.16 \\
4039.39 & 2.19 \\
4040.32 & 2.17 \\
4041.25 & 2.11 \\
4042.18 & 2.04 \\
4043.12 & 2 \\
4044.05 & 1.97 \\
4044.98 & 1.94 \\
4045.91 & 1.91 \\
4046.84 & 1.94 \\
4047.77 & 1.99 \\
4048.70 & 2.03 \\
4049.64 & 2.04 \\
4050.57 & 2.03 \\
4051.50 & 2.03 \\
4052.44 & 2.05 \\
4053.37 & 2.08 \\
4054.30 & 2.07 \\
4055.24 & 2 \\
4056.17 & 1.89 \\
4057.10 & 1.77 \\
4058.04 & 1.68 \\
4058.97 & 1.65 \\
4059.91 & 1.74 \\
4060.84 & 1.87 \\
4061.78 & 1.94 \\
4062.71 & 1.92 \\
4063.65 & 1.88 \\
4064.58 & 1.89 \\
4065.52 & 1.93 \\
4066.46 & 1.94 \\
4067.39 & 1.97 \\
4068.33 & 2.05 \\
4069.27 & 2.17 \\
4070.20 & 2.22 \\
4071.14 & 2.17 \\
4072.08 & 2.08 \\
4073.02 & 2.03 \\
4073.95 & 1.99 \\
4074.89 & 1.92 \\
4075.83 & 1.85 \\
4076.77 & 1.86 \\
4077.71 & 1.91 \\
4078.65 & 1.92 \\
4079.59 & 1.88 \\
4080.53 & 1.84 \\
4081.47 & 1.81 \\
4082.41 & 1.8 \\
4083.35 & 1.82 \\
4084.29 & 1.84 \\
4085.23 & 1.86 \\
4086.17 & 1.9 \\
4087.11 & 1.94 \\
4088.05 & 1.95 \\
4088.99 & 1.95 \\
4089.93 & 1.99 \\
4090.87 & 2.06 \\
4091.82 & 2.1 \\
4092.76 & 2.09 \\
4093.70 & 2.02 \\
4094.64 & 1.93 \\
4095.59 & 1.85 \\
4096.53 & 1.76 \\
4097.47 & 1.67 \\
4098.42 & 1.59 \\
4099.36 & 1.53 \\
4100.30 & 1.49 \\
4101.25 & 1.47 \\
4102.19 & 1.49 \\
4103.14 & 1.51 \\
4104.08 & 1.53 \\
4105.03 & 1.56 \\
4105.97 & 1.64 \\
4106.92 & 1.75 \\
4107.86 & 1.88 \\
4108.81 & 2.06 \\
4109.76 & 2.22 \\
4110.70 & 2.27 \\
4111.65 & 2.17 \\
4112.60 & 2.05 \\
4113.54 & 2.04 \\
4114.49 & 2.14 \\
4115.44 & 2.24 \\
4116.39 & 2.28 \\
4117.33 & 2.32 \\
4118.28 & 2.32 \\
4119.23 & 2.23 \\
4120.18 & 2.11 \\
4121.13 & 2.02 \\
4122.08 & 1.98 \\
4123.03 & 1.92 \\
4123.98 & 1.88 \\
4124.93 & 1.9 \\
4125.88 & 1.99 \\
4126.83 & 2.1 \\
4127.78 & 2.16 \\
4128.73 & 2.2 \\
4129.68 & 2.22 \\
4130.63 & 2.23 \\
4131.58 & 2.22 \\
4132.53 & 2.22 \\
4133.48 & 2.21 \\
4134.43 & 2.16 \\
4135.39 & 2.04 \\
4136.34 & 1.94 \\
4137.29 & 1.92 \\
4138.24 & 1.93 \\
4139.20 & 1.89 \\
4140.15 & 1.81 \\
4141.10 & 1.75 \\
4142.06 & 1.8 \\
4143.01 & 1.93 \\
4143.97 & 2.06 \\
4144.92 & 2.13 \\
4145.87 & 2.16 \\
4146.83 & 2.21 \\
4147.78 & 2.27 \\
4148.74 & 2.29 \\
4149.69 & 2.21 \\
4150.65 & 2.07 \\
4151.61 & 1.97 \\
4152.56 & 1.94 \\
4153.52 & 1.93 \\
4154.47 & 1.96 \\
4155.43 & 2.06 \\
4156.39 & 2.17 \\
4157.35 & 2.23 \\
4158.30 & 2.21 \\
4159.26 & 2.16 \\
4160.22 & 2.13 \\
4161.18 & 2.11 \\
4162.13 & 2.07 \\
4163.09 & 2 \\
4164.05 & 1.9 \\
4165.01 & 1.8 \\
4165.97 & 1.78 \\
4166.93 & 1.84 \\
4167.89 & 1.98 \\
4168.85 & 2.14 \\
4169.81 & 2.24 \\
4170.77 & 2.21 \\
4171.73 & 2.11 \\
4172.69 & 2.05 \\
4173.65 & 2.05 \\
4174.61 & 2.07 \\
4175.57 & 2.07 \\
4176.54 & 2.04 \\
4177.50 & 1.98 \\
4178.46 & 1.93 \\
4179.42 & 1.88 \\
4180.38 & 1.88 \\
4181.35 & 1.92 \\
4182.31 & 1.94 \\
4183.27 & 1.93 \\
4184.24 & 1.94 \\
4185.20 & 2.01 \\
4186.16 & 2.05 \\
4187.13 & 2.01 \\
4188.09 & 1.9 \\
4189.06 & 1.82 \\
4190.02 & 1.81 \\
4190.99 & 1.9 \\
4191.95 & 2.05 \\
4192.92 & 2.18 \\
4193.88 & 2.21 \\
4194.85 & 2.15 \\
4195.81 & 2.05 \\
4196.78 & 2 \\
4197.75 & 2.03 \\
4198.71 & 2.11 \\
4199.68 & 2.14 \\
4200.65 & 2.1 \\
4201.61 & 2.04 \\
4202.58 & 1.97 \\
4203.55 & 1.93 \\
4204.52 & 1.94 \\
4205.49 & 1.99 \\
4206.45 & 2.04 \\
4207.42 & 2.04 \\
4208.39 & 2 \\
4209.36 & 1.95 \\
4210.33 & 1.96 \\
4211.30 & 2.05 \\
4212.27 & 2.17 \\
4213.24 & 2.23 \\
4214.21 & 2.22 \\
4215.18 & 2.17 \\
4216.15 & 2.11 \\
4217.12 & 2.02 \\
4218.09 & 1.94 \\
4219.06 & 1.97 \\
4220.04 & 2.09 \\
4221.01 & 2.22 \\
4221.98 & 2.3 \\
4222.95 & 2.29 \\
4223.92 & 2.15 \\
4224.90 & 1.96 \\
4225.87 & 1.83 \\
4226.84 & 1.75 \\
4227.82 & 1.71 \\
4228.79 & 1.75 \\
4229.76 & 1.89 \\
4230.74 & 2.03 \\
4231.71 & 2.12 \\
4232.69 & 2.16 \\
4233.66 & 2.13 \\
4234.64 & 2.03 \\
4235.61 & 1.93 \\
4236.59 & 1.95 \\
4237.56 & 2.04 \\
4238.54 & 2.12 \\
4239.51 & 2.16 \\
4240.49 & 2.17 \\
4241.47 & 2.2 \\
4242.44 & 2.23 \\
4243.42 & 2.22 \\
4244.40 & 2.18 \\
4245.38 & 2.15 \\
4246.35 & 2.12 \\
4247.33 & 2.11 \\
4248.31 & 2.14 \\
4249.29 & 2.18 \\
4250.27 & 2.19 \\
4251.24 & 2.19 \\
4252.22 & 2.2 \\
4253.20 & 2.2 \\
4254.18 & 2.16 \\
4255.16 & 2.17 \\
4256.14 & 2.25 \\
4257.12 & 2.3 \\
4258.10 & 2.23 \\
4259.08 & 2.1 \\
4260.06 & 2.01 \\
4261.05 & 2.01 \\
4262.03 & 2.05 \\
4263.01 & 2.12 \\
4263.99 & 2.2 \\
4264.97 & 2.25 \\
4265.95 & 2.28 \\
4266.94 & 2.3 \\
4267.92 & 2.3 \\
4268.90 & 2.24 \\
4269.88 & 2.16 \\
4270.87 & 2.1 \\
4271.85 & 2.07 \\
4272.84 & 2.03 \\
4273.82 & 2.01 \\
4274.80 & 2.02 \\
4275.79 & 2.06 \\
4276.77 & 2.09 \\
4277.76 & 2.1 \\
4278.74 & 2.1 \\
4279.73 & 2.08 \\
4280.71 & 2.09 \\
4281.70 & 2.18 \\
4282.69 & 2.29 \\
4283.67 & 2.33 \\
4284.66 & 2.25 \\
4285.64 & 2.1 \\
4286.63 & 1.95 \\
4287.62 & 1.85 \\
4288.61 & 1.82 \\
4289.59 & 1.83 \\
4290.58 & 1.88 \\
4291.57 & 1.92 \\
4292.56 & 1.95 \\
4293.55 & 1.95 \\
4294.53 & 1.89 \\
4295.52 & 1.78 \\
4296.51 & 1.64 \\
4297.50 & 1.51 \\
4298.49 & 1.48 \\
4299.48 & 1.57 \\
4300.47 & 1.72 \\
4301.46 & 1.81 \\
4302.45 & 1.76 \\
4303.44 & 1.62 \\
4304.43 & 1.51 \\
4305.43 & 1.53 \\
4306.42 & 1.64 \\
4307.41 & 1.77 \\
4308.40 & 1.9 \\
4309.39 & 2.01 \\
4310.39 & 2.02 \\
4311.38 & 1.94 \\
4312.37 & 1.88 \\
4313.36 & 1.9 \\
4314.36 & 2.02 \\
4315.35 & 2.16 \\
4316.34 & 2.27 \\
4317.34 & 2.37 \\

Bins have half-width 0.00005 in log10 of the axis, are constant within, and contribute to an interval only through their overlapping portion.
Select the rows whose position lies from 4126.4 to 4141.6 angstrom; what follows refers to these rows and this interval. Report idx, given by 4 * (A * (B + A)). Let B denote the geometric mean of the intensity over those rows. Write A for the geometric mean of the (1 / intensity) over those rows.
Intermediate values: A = 0.49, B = 2.06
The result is 4.95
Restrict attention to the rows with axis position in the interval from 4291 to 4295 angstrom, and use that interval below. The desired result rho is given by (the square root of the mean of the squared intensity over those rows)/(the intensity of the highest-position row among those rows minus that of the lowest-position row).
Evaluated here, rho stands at -64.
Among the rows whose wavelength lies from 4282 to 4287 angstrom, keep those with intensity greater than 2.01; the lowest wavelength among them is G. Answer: 4282.69 angstrom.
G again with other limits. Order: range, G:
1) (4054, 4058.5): 4054.30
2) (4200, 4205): 4200.65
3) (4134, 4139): 4134.43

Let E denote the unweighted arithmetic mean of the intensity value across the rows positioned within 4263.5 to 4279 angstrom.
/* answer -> 2.14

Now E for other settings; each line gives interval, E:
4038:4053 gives 2.04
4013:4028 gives 2.09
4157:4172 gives 2.06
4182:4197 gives 2.00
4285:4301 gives 1.80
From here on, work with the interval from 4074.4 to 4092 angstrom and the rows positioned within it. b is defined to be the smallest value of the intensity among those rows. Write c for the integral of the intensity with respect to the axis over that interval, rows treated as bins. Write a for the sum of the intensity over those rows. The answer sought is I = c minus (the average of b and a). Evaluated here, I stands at 14.5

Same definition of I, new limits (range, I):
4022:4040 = 16.2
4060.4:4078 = 15.1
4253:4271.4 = 18.4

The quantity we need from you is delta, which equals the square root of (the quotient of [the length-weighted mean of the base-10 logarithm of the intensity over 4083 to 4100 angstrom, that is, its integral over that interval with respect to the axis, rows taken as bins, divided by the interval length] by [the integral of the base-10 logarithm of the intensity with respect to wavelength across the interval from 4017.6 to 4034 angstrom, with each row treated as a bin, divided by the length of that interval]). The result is 0.93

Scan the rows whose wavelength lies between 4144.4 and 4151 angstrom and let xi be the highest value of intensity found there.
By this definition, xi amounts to 2.29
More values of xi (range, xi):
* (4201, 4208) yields 2.04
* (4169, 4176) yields 2.24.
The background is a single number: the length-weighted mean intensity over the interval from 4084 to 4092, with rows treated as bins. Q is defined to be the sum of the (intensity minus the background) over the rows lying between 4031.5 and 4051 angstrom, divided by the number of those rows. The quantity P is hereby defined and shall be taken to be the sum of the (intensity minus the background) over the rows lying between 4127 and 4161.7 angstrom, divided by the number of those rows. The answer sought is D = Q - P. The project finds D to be -0.11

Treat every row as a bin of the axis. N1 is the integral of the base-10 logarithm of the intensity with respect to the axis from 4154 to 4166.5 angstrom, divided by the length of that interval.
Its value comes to 0.309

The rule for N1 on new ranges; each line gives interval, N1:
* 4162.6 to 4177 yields 0.304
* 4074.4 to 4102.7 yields 0.262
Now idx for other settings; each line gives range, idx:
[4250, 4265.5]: 4.86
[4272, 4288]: 4.91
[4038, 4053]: 4.97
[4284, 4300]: 5.20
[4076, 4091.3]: 5.11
